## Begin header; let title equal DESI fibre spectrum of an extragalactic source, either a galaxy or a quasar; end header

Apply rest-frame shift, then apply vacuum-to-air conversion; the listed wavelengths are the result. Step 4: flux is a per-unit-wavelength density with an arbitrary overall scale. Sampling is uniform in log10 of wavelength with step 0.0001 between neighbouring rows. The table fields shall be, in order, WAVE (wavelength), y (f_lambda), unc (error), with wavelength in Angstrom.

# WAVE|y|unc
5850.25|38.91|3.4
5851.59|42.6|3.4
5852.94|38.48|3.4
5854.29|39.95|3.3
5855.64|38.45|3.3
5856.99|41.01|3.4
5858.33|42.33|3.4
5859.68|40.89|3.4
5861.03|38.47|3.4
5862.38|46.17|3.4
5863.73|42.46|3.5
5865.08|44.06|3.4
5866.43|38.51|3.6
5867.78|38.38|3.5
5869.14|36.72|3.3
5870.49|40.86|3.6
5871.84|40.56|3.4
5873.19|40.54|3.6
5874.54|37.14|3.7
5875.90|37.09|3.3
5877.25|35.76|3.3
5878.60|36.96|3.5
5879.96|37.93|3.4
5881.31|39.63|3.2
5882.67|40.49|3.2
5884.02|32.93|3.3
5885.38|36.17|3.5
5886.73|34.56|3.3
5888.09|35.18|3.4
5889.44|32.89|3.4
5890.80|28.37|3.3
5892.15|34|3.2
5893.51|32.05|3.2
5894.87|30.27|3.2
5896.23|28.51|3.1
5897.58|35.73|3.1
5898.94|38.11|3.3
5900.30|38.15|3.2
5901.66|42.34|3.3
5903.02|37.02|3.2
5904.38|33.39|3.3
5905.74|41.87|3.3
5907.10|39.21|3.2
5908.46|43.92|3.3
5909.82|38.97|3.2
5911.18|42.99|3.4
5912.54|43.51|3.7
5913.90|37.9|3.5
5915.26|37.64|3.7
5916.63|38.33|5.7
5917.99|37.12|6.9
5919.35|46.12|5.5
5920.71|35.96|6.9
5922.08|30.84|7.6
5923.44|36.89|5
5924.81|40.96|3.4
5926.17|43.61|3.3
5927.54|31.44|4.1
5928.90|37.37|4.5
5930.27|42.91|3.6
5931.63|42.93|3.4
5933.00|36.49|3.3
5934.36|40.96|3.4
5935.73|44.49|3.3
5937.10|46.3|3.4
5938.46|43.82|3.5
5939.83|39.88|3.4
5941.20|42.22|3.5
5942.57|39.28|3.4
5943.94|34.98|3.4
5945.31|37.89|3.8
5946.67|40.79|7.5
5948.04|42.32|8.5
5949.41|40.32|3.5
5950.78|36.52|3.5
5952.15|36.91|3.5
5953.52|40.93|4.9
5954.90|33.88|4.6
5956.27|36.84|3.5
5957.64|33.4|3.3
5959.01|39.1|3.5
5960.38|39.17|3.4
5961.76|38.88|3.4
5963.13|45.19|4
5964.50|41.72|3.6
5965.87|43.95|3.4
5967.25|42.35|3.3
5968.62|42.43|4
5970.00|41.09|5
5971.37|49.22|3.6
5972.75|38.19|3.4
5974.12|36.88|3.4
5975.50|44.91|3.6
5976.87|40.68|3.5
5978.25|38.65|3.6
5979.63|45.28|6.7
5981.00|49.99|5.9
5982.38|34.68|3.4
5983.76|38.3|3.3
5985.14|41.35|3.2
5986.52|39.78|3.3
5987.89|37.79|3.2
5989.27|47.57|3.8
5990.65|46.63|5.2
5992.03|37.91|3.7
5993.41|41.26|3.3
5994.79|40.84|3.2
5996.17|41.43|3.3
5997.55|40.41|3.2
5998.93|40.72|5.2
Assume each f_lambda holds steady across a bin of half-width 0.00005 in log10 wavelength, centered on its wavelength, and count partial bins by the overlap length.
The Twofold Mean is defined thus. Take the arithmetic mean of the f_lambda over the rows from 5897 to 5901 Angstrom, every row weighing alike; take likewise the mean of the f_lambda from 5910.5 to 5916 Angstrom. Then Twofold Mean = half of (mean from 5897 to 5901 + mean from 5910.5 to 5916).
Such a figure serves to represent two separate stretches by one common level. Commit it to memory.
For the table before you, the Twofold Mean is 38.9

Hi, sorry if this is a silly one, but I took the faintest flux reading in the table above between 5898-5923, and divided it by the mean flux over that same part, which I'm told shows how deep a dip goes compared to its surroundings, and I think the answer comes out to 0.79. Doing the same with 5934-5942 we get 0.93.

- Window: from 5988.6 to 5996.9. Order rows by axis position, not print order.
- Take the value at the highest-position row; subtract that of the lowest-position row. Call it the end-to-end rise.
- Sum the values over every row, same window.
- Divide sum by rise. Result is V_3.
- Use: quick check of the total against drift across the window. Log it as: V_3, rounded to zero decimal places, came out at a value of -42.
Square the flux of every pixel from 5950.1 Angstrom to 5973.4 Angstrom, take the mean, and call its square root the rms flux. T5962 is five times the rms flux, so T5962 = 201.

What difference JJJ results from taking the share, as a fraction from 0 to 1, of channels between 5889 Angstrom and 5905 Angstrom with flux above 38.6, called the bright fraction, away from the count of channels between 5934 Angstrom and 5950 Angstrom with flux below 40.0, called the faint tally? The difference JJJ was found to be 3.9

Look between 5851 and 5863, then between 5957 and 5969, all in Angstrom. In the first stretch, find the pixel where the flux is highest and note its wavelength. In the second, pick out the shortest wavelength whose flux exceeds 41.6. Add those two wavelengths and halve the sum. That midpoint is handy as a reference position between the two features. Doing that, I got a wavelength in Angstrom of 5912.8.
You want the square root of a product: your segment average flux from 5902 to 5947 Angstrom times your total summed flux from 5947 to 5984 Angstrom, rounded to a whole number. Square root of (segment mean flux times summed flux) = 208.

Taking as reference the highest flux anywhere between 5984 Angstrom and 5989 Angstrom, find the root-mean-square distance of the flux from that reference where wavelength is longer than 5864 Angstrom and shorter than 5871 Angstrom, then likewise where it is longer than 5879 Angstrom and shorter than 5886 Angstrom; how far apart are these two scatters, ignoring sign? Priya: 1.7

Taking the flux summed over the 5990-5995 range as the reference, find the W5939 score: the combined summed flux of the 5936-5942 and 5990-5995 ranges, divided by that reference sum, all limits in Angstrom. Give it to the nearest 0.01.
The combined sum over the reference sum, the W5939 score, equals 2.03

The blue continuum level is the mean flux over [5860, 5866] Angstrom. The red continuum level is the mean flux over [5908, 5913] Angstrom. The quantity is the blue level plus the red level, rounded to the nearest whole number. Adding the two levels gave 85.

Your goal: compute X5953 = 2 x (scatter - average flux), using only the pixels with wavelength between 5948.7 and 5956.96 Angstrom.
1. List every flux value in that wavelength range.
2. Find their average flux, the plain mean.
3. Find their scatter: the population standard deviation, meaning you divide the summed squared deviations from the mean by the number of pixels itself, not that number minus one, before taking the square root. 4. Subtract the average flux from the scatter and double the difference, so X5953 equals -70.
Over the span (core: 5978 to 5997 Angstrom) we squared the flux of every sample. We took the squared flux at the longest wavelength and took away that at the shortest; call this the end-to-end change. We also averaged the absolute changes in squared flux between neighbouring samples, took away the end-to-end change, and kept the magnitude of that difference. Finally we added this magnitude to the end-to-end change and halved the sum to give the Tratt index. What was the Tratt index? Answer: 196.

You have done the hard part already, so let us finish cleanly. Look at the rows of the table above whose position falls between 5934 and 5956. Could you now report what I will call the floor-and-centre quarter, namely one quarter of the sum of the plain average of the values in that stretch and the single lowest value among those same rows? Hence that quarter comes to 18.5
